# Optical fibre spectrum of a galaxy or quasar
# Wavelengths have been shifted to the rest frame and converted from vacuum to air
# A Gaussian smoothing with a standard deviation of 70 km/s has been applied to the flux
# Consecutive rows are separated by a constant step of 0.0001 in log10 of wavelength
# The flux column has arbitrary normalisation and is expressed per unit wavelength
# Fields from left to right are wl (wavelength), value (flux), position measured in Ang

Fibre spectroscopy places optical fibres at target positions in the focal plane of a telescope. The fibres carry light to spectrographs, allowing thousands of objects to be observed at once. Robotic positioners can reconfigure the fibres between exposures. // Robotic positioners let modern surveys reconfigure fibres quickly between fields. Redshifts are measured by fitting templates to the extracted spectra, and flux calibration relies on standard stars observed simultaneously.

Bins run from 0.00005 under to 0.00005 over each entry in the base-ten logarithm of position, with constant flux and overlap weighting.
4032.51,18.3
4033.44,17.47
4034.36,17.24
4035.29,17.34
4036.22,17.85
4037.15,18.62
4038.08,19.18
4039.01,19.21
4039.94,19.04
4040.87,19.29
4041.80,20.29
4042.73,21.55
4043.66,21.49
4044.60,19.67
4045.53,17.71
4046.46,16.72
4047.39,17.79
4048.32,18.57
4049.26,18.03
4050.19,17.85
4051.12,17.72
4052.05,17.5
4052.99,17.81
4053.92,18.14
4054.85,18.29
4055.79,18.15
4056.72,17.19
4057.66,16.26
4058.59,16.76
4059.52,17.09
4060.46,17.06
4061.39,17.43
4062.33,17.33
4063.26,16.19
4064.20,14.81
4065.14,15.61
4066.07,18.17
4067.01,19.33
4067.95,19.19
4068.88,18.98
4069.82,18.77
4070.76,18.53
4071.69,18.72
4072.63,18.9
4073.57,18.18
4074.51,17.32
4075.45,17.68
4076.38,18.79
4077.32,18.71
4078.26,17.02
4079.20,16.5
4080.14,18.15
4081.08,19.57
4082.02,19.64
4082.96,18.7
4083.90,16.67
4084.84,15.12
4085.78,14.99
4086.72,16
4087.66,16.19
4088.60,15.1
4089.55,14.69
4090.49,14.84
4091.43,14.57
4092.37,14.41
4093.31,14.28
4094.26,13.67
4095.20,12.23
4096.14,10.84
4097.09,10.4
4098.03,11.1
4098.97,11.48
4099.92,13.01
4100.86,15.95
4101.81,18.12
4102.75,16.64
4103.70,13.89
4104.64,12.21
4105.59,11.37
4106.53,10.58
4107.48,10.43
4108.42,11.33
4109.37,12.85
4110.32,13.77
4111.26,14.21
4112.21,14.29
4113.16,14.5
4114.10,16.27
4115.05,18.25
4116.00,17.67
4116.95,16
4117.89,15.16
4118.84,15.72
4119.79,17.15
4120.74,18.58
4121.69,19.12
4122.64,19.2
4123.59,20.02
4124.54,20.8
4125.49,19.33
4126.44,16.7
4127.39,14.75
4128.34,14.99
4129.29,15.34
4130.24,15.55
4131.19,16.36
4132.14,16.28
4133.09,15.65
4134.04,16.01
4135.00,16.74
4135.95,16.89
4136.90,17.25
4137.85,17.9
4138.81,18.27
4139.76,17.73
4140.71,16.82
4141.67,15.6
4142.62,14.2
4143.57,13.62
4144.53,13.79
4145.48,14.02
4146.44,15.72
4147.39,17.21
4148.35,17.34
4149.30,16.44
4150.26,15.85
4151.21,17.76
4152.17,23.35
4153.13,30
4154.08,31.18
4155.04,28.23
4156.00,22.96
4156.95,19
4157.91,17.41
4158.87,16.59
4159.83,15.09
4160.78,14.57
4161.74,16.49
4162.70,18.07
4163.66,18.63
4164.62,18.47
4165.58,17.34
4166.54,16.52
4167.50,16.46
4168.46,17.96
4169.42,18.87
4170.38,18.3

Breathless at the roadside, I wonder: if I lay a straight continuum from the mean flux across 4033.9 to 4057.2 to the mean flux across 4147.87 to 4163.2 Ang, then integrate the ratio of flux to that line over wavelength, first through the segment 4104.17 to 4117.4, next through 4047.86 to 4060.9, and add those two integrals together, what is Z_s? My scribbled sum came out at 22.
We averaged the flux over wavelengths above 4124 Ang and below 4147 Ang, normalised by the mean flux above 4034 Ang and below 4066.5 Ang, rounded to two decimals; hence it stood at 0.91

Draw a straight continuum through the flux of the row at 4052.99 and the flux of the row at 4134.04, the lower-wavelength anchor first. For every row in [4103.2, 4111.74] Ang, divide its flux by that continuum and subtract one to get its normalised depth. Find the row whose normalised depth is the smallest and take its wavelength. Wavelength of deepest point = 4107.48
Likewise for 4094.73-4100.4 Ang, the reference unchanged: 4097.09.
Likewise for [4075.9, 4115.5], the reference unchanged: 4097.09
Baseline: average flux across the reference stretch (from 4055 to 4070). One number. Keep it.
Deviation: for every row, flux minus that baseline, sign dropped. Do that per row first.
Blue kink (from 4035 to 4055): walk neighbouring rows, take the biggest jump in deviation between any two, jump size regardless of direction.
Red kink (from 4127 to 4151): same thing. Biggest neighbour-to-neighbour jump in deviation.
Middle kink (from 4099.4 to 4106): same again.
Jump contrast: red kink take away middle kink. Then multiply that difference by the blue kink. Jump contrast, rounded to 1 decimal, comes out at -2.4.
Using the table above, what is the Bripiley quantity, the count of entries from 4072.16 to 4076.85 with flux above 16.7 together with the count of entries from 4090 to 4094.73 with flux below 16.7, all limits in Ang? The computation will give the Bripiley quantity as 10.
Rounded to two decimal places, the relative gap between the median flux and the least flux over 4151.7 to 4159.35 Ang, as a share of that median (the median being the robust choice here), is 0.28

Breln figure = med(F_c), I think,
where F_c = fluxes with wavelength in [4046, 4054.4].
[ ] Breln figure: 17.8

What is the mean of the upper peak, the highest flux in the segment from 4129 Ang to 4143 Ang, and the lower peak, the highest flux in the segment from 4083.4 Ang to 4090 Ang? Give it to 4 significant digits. 17.47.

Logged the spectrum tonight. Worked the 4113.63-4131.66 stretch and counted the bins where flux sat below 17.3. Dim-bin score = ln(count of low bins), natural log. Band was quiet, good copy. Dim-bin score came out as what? 2.4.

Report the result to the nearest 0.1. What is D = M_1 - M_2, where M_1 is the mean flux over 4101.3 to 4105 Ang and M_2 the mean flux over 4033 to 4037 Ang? -2.3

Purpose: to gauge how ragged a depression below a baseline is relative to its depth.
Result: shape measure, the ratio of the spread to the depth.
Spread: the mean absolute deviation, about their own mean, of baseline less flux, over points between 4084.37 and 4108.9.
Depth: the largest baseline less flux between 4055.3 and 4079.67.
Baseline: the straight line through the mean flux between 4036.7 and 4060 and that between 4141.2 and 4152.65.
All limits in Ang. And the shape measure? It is 0.55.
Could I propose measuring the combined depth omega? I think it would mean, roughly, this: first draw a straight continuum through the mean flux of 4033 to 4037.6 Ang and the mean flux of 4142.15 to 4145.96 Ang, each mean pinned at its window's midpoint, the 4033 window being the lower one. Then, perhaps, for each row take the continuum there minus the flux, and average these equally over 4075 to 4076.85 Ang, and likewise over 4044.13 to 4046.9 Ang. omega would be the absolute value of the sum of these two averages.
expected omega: 2.6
